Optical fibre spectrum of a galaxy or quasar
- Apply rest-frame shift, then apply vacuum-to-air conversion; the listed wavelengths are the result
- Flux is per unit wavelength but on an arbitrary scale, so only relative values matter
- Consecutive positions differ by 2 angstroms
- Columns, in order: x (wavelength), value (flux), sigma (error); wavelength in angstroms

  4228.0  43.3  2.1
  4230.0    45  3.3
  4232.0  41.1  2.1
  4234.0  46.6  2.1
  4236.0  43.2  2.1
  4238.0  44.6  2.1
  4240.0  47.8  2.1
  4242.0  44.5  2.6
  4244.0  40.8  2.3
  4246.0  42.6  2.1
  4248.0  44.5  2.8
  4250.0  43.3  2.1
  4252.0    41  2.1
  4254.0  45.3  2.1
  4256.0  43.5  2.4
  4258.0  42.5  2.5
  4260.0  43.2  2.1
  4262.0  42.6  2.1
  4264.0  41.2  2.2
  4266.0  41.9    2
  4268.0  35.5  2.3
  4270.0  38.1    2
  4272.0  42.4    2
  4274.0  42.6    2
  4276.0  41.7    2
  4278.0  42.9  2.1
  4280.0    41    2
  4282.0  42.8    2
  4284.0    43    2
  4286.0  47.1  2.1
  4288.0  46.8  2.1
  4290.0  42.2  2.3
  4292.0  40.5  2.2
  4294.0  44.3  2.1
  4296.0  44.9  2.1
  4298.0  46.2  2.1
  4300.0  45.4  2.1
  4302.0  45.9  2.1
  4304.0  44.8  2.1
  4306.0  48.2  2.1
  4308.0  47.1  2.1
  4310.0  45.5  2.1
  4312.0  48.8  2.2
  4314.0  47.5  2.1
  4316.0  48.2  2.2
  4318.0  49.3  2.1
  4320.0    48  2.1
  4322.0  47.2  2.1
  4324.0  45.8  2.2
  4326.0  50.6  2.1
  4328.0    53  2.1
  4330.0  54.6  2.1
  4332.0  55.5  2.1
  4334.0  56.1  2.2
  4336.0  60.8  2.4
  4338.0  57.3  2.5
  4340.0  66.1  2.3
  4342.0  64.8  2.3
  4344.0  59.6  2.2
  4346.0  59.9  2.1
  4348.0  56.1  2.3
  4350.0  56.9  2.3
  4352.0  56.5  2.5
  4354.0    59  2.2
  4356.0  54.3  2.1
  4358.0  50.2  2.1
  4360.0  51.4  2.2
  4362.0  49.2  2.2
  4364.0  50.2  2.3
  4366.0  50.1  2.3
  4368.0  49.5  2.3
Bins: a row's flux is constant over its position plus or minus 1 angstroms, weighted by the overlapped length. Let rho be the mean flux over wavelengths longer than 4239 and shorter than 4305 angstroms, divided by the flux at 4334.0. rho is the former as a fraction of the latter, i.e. 0.769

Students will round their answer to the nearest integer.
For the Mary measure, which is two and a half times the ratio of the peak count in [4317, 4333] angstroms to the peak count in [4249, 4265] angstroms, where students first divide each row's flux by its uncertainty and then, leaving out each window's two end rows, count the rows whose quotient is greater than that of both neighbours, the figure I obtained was 0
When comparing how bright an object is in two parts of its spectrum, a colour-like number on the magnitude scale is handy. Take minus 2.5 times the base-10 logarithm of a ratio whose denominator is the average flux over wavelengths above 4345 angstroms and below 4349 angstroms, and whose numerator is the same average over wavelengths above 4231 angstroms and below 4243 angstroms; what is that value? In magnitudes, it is 0.28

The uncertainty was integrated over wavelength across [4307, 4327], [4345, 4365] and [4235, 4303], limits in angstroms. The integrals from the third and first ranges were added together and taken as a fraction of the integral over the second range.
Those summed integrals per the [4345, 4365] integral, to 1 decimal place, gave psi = 4.2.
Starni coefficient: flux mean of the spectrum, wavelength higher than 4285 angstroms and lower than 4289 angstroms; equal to 47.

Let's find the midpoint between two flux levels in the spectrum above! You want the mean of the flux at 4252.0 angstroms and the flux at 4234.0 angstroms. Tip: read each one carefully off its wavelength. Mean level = 43.8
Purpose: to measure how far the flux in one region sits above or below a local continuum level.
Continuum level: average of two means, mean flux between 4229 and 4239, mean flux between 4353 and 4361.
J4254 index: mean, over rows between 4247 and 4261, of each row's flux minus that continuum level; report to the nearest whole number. -6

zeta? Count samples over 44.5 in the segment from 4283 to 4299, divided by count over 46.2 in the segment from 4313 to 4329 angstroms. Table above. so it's 0.6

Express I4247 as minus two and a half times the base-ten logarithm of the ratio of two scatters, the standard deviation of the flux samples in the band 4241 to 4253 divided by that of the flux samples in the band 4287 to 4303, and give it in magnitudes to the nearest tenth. 0.3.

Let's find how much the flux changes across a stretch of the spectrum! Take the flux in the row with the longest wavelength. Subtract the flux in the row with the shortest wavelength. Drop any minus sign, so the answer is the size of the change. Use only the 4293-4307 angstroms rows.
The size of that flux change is 3.9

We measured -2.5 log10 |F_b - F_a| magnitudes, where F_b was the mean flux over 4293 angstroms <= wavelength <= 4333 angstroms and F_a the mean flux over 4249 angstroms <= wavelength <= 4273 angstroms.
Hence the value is -2.0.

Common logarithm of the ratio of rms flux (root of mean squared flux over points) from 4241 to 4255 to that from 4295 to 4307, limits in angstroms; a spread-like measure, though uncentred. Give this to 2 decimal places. -0.03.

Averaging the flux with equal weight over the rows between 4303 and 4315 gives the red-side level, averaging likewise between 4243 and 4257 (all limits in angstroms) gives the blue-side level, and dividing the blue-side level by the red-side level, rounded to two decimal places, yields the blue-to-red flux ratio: 0.92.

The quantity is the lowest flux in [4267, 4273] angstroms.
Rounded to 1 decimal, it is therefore 35.5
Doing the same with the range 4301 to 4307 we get 44.8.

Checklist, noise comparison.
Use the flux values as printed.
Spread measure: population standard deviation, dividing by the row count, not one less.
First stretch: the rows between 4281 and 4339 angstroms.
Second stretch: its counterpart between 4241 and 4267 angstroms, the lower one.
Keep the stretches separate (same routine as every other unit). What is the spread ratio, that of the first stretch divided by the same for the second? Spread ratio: 3.5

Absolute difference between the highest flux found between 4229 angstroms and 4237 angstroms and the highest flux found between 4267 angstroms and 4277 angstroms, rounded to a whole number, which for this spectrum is 4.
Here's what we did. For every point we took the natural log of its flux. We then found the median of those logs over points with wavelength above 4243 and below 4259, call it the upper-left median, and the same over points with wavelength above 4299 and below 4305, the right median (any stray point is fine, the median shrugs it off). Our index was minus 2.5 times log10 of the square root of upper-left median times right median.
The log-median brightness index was -1.446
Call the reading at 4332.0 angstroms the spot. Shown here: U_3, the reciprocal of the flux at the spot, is 0.0180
